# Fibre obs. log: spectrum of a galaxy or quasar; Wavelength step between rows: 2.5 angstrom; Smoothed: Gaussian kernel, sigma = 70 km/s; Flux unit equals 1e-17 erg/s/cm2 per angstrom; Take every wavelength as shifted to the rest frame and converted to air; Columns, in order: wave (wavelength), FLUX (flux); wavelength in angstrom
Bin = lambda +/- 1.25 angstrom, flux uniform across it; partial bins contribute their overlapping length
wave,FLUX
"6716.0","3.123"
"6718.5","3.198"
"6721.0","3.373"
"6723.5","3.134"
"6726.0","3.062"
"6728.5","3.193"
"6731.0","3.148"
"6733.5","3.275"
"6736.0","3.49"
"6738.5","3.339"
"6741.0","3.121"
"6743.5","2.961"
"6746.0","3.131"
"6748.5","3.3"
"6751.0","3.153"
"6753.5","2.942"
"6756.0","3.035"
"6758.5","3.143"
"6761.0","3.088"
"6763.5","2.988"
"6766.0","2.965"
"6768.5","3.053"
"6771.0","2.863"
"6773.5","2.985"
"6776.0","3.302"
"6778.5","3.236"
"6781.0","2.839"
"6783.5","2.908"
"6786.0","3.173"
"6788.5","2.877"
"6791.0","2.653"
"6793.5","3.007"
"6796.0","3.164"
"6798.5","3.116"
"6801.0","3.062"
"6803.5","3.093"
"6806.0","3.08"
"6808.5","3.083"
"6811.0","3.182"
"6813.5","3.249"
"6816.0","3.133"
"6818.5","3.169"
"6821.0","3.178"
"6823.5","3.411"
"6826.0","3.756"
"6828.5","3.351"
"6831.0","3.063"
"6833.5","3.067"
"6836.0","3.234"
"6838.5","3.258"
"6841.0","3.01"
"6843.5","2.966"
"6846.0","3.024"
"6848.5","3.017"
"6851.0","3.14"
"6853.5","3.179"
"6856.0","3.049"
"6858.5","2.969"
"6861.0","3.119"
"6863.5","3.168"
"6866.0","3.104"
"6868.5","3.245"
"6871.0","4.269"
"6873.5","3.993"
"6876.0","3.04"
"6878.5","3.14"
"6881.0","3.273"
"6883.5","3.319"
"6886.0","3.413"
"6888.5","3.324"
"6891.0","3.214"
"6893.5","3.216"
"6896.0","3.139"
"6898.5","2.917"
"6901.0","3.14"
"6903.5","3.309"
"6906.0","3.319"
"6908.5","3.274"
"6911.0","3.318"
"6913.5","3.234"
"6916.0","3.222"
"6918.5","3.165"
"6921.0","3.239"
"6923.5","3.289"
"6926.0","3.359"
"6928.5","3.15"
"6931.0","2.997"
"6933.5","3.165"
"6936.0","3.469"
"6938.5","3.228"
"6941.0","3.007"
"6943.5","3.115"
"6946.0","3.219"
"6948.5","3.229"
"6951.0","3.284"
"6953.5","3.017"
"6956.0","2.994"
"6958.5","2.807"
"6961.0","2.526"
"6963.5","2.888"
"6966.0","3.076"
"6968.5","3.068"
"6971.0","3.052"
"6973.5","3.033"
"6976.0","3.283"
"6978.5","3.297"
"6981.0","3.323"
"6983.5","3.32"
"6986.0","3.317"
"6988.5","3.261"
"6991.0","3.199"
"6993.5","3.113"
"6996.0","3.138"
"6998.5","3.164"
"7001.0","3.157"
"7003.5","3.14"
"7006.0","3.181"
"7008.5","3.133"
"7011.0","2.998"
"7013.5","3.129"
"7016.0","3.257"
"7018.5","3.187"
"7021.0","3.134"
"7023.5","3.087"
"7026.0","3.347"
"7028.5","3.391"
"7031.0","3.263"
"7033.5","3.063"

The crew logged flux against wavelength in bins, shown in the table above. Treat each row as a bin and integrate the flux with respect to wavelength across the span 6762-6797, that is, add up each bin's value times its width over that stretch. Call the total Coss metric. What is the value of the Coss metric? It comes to 105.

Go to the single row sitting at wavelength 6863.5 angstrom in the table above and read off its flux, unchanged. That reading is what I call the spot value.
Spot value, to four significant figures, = 3.168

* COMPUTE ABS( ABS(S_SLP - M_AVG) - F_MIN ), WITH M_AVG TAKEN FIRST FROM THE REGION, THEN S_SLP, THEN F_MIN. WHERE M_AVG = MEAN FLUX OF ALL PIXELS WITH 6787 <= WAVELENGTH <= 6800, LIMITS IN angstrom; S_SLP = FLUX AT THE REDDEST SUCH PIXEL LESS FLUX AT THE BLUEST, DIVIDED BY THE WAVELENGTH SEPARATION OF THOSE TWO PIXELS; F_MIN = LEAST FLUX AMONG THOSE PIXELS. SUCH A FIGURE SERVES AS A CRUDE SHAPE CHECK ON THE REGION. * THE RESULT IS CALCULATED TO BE 0.29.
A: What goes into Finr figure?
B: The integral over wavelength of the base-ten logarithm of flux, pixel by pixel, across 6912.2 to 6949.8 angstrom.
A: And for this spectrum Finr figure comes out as 19.0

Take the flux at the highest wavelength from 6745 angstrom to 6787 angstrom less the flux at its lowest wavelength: 0.0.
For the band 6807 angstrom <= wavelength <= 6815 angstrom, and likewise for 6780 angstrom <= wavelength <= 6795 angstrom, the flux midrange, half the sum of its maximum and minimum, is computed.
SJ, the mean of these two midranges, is 3.04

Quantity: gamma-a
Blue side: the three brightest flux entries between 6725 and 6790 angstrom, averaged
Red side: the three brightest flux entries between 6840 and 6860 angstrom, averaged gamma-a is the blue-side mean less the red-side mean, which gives 0.25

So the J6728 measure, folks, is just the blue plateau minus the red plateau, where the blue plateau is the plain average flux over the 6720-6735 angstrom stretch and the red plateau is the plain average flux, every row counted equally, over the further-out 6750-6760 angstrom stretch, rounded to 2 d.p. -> 0.13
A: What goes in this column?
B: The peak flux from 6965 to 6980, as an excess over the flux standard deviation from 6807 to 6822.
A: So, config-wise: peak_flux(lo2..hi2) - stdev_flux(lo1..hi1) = 3.2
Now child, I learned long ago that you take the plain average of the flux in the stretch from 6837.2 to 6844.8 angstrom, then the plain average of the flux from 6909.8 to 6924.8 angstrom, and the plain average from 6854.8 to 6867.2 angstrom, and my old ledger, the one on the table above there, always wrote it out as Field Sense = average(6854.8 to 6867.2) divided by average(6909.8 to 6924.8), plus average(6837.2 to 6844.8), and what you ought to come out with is 4.028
